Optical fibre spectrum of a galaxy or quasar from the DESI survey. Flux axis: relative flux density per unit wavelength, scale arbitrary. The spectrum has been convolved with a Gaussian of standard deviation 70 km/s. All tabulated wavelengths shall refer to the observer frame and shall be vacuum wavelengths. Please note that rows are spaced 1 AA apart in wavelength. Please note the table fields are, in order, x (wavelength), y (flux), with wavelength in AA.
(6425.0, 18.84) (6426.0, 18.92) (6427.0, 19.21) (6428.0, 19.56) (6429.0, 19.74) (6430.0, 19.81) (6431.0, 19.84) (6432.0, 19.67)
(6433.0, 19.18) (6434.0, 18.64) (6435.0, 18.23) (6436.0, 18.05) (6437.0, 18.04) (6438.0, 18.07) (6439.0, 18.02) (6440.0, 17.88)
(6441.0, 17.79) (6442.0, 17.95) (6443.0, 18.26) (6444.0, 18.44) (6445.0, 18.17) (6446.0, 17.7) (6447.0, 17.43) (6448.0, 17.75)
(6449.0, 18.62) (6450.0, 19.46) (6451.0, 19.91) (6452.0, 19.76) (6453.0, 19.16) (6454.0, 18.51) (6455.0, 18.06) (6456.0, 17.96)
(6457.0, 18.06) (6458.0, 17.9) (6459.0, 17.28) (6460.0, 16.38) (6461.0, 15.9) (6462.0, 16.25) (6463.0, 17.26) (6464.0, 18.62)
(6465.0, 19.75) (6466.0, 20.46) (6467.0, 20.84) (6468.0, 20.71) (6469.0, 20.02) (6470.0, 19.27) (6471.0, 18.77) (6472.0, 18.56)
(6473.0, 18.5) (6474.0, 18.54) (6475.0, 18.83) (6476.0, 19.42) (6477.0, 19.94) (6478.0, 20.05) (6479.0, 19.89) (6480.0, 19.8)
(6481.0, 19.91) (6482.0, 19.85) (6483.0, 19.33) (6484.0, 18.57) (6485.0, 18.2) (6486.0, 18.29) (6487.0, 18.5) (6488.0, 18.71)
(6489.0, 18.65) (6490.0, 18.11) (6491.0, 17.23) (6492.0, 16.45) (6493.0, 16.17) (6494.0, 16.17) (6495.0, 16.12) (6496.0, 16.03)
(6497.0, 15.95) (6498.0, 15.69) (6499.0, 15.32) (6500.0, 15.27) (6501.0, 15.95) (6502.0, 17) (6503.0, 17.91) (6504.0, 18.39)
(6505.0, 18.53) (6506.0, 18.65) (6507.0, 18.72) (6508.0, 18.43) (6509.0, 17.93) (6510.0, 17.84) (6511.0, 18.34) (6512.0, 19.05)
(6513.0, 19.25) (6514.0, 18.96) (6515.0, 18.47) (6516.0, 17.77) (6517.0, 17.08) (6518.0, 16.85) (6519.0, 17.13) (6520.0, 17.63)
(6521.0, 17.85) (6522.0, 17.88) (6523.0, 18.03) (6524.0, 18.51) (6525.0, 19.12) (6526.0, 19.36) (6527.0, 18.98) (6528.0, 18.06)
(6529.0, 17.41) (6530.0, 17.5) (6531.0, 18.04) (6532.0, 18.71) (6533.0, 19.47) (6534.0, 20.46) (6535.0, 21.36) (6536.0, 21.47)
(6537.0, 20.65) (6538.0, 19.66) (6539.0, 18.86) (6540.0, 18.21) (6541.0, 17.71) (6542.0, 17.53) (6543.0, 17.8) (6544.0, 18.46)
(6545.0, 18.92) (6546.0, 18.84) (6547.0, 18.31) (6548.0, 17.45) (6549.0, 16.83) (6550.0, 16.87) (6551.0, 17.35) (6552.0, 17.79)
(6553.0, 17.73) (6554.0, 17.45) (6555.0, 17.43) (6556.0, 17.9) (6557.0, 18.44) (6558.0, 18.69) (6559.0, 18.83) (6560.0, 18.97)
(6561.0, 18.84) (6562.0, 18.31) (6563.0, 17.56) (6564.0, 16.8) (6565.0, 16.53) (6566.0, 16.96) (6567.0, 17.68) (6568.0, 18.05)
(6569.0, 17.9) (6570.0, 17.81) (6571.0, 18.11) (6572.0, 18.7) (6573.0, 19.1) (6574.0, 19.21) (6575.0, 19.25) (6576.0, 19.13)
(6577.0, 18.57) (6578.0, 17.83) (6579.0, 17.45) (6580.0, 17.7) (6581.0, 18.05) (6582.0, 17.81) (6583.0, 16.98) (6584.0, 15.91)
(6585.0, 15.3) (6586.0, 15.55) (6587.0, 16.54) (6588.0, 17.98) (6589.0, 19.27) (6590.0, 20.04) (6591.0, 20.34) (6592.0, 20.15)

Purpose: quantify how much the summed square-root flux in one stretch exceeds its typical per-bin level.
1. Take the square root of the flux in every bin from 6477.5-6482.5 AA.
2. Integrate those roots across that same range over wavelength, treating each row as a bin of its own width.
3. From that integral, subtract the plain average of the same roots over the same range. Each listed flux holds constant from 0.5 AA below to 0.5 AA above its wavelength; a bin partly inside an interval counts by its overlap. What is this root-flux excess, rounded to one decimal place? 17.8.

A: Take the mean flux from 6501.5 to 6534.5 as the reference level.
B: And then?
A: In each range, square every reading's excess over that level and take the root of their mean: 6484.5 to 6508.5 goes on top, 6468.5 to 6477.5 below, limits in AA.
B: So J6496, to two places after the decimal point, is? 1.62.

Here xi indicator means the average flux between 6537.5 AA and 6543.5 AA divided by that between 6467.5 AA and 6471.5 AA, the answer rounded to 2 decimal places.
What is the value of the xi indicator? 0.93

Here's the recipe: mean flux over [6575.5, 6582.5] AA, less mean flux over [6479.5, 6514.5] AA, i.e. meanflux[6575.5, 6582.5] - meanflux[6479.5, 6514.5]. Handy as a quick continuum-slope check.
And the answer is 0.3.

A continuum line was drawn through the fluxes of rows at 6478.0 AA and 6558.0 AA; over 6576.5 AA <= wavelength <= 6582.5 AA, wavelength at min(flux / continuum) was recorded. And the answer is 6579.0 AA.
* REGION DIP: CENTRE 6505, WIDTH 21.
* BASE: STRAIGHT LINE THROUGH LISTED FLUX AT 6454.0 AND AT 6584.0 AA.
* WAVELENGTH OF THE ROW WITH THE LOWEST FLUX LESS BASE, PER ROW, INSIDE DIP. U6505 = 6500.0 AA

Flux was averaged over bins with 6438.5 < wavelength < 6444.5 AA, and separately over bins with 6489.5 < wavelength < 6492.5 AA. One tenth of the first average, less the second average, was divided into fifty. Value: -3.2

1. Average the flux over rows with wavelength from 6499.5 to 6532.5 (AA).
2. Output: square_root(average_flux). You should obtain 4.24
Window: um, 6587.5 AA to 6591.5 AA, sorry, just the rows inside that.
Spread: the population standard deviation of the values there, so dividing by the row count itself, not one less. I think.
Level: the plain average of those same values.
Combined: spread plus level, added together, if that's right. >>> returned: 20.3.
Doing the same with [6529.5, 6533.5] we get 19.2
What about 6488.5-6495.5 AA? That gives 17.9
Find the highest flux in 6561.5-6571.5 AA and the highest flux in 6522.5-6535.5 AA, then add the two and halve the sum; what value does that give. 19.8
